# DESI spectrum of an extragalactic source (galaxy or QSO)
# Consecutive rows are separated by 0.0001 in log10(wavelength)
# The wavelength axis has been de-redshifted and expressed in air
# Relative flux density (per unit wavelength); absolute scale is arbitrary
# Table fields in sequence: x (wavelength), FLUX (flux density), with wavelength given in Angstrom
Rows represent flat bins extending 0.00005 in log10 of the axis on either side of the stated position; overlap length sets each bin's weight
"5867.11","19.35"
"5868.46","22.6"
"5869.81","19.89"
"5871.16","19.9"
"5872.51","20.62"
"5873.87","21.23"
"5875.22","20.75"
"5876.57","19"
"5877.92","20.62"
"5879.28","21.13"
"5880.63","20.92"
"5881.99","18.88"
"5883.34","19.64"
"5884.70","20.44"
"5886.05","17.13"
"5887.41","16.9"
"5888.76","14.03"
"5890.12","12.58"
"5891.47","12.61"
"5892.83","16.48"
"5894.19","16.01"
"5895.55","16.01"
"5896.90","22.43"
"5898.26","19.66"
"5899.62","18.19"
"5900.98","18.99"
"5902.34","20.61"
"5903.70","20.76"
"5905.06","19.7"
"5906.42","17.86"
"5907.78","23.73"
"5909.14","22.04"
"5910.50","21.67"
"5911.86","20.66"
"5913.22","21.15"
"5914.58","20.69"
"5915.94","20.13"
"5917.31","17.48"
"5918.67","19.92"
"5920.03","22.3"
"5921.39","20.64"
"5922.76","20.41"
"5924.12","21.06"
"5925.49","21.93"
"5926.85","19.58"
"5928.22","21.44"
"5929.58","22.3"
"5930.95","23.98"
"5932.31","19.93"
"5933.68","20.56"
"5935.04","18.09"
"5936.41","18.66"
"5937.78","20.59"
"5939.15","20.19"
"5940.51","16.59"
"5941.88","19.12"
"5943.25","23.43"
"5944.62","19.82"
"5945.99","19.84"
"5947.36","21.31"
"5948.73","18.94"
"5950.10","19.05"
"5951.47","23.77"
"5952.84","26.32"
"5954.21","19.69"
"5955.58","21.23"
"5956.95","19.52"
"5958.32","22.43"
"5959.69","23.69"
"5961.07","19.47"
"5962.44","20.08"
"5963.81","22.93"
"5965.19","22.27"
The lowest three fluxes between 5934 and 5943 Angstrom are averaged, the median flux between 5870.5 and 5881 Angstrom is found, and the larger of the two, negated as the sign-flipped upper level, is -20.7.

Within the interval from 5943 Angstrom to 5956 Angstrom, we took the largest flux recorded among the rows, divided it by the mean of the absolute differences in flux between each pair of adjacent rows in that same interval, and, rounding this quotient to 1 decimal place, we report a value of 10.3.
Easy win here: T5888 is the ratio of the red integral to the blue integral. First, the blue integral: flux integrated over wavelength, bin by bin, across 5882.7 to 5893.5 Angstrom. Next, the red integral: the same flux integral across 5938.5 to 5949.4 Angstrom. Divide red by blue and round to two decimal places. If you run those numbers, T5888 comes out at 1.24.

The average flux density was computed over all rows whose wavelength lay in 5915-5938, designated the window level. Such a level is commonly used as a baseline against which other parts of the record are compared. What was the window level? 20.5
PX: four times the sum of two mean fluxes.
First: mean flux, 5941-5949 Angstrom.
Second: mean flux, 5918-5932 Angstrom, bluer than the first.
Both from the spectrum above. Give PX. 167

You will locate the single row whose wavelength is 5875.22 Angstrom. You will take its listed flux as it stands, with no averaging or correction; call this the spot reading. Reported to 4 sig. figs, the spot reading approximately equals 20.75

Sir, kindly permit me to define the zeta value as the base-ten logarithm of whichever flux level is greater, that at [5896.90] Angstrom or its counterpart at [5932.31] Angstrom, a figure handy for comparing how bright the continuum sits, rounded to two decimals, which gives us 1.35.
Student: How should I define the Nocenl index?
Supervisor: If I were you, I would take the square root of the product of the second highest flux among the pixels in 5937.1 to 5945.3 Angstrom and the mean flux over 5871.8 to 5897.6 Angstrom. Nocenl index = 19.4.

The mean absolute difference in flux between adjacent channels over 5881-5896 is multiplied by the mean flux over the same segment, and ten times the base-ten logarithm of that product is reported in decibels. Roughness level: 13.6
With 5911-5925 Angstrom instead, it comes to 14.2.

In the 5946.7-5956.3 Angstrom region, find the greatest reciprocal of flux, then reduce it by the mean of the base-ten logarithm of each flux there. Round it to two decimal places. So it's -1.28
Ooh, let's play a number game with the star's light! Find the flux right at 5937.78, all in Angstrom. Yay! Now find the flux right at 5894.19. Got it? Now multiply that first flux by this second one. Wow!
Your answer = 330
